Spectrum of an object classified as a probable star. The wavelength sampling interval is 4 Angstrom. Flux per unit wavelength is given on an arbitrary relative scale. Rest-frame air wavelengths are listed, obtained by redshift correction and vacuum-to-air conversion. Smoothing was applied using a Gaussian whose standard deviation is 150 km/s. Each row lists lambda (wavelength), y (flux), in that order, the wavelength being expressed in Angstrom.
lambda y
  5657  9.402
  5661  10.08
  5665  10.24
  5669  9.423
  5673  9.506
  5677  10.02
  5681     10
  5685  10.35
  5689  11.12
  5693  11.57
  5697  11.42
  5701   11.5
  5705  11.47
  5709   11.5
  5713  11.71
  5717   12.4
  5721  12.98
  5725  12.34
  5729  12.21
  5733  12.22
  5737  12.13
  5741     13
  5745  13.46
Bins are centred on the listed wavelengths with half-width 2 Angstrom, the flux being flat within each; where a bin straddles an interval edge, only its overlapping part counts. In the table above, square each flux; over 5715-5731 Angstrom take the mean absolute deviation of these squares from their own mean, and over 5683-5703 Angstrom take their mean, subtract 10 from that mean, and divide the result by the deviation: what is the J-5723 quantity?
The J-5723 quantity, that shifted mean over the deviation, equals 18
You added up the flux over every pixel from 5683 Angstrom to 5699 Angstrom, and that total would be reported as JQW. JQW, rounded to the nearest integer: 44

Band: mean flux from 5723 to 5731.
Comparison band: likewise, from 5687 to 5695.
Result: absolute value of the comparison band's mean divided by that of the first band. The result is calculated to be 0.92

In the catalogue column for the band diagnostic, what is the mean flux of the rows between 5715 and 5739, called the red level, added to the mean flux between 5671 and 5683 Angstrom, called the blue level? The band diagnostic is 22.2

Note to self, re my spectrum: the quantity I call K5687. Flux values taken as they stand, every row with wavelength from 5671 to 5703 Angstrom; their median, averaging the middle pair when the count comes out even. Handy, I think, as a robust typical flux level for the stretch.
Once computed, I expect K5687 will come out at 10.7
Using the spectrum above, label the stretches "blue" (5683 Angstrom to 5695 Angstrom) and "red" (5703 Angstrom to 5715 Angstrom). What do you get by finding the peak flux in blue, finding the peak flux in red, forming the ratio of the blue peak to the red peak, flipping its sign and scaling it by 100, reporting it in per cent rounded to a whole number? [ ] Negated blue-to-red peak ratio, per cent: -99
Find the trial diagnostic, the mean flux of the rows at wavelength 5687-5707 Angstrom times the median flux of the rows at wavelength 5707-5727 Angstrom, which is 141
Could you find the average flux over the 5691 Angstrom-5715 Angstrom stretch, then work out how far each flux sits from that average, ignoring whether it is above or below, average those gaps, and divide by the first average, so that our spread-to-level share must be 0.006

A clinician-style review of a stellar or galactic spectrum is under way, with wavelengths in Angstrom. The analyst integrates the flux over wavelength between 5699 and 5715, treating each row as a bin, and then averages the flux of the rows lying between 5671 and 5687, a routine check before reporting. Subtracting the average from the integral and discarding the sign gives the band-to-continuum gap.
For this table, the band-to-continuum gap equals 174.8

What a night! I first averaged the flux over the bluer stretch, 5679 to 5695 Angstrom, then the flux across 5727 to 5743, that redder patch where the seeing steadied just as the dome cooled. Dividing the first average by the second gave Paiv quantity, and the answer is 0.87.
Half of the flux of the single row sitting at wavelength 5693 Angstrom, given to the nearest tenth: 5.8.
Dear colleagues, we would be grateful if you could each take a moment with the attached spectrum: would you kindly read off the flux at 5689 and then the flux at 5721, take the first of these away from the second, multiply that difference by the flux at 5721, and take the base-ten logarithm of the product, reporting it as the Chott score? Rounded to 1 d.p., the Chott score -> 1.4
